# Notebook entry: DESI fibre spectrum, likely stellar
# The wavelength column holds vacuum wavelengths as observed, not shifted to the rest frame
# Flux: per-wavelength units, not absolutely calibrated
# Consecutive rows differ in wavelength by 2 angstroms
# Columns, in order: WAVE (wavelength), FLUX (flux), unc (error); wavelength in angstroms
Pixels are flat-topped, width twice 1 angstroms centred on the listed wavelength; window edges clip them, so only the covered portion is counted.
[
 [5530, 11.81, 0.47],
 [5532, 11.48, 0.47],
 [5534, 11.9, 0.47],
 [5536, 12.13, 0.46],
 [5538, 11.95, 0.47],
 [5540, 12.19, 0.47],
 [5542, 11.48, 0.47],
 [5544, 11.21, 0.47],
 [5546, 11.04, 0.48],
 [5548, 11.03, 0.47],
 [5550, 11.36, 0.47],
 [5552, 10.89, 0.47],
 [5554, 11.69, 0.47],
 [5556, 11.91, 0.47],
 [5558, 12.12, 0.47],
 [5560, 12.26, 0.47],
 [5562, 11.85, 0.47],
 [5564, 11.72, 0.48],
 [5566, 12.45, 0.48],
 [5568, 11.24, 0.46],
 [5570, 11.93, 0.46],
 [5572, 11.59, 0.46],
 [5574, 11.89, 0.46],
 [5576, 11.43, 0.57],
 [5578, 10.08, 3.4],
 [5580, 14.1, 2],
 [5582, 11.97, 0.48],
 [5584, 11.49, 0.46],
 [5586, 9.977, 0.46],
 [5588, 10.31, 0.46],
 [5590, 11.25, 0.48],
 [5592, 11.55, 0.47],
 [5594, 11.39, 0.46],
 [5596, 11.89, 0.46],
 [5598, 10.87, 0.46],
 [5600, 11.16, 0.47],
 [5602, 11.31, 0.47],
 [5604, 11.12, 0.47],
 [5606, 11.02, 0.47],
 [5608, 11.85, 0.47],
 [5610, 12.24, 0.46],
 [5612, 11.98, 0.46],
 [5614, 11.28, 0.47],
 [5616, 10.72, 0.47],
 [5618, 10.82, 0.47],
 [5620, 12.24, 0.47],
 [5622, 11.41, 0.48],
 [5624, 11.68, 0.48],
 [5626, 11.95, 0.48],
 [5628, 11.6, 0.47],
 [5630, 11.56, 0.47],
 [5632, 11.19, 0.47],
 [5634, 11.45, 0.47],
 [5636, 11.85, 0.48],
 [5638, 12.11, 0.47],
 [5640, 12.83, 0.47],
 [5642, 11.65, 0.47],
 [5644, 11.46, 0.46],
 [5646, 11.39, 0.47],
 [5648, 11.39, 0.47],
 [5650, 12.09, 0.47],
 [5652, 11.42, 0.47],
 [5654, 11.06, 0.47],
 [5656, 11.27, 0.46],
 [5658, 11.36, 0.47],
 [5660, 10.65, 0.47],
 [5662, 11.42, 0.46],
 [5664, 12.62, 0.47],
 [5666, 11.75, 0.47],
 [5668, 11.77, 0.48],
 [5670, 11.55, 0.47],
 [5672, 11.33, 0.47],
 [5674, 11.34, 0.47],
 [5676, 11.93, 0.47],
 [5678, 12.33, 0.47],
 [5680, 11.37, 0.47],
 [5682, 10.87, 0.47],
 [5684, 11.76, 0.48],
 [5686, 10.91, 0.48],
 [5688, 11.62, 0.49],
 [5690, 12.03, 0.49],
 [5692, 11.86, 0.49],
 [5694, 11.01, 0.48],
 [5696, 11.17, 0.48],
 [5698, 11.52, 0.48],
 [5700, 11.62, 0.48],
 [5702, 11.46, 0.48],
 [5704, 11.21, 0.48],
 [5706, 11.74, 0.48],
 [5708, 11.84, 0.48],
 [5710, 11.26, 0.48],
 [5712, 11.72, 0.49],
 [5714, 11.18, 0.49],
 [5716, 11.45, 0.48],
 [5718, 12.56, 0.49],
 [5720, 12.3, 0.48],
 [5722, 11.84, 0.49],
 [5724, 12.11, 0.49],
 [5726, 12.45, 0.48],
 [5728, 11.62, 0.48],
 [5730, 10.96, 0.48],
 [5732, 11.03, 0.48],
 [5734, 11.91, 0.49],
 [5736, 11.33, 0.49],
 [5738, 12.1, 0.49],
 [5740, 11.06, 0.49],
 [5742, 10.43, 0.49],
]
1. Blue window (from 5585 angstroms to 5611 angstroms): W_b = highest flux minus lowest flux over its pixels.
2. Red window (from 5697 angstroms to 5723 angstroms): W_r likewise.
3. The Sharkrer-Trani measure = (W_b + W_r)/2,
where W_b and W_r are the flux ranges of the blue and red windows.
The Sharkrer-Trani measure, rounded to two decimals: 1.82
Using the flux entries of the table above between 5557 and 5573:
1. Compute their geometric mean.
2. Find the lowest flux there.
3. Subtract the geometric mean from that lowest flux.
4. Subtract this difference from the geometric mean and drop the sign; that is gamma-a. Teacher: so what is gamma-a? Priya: 12.5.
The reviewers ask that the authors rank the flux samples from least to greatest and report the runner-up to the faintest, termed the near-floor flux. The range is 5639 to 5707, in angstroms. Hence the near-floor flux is 10.87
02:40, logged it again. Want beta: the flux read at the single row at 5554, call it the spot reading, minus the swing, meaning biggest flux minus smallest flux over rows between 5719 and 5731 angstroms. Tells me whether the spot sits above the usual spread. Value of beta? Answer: 10.2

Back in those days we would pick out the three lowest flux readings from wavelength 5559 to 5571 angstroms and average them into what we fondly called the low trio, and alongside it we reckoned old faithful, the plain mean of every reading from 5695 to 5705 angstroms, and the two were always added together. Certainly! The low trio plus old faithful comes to 23.0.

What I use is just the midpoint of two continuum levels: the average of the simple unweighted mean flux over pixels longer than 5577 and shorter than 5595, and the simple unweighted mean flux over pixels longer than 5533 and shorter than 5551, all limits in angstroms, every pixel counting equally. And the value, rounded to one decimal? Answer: 11.5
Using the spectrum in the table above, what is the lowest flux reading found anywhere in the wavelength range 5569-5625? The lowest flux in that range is 9.977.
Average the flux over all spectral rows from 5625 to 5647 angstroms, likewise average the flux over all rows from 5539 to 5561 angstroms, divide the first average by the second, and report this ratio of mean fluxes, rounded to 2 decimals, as 1.01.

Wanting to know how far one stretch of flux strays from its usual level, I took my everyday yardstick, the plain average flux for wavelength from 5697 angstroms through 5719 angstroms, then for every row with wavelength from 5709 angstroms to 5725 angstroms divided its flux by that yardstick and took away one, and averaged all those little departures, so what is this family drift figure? 0.018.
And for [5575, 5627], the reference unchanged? -0.015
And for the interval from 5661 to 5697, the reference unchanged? 0.000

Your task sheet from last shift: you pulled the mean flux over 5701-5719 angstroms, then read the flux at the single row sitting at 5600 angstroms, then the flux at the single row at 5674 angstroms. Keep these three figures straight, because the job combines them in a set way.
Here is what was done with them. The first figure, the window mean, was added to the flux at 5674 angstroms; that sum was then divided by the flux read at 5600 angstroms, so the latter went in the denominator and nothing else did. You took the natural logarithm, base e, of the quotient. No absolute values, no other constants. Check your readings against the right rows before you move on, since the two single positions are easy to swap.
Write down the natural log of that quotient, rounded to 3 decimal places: 0.721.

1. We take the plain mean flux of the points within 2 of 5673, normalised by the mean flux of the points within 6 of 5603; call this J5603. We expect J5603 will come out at 1.01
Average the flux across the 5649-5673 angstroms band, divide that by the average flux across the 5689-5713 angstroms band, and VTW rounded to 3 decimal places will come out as 0.999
